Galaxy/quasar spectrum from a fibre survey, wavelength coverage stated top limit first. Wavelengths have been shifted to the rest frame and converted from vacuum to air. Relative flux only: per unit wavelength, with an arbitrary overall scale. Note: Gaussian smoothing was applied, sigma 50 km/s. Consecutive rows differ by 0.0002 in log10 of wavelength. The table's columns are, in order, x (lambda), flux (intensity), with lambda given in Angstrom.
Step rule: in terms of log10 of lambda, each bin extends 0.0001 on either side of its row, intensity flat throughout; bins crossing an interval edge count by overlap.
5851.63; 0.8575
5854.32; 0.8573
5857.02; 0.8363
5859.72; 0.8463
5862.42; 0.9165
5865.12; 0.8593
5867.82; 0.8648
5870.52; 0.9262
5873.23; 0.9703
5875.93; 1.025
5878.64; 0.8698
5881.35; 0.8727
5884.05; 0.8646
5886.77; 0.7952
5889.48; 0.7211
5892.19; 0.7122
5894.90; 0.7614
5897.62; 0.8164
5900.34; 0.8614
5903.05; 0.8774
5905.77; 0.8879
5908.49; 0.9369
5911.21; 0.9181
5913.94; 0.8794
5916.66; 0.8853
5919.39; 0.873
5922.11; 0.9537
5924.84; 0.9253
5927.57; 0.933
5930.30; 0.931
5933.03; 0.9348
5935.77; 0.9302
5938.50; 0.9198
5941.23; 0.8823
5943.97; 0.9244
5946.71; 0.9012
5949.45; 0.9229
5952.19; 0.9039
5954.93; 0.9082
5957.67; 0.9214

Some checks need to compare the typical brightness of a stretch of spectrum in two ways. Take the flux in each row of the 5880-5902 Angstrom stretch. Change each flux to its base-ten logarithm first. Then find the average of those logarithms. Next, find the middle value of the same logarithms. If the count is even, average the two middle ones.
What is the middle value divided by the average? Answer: 0.96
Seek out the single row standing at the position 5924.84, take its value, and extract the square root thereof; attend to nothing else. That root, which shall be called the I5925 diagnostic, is 0.962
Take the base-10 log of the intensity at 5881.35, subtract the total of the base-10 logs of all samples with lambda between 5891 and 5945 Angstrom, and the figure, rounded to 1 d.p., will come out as 1.0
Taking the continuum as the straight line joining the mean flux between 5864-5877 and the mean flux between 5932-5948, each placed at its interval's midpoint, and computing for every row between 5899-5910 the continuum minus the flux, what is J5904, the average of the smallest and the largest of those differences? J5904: 0.023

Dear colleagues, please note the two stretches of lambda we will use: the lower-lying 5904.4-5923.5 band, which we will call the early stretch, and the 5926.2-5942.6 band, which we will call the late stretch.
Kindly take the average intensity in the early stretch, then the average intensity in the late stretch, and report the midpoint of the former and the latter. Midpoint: 0.91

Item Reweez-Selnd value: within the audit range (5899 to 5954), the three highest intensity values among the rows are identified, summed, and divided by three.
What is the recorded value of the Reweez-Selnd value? 0.942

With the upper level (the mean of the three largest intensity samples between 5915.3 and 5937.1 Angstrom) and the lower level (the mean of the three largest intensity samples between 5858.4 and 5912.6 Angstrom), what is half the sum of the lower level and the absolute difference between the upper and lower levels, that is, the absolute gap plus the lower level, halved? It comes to 0.51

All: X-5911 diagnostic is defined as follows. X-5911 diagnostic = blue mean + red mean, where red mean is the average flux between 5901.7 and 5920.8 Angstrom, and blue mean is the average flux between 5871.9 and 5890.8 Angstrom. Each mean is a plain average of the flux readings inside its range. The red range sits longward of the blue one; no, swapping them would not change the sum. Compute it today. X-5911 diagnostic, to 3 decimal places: 1.768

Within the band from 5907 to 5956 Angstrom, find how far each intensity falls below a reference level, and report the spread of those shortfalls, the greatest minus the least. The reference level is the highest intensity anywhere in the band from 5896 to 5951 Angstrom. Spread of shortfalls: 0.081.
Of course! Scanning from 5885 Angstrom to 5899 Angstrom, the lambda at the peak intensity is 5897.62 Angstrom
